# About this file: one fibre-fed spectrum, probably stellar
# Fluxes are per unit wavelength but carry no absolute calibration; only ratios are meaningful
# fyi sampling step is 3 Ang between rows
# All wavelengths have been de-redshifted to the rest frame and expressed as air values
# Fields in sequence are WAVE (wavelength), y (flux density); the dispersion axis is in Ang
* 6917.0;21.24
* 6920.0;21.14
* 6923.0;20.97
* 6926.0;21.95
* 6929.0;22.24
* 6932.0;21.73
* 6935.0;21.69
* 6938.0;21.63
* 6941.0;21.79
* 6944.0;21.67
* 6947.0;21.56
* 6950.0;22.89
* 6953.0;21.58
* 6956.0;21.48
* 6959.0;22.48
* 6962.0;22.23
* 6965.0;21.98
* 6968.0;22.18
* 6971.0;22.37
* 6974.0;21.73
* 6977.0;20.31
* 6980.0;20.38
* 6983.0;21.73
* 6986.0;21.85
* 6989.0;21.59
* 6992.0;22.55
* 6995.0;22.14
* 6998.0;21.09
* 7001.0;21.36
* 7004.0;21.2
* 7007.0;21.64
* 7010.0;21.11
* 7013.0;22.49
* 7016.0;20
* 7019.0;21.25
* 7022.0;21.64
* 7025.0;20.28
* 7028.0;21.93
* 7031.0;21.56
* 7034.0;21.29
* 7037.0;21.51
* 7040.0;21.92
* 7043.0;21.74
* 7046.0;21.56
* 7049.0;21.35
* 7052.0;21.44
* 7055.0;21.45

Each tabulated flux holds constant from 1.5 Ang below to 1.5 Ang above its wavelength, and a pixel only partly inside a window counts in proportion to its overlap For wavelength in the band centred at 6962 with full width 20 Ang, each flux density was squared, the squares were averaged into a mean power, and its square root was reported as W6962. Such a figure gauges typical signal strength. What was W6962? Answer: 22.0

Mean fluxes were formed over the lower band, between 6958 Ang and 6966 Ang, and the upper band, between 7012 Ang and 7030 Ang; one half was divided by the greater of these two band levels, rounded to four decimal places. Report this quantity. 0.0225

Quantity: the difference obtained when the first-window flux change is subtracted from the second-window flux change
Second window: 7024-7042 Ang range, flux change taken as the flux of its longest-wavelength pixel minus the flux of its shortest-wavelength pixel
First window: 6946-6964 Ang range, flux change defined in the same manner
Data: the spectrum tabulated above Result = 1.0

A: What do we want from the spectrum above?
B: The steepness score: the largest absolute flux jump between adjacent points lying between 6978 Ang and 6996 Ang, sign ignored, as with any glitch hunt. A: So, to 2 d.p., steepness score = 1.35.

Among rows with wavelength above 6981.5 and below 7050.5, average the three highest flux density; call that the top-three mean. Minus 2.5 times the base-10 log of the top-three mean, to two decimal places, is -3.38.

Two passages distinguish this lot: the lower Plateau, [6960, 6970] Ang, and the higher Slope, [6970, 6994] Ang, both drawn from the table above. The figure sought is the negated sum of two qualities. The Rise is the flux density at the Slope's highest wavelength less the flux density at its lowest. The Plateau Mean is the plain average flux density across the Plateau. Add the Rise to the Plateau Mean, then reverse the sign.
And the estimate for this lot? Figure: -22.3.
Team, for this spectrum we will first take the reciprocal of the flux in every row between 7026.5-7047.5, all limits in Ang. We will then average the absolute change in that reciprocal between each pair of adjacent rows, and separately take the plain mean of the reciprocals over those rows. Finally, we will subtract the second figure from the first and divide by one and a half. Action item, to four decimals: -0.0304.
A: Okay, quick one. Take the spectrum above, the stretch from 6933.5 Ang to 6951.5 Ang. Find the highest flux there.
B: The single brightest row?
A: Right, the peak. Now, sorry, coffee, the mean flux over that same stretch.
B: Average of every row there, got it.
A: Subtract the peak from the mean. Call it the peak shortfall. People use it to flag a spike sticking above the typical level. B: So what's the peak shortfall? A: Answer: -1.02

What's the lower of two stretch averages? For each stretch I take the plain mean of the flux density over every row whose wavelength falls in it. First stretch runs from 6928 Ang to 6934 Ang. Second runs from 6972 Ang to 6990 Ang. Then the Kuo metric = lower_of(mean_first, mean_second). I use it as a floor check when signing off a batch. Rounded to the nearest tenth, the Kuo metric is 21.3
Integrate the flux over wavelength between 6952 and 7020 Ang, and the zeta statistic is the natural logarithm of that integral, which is 7.3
